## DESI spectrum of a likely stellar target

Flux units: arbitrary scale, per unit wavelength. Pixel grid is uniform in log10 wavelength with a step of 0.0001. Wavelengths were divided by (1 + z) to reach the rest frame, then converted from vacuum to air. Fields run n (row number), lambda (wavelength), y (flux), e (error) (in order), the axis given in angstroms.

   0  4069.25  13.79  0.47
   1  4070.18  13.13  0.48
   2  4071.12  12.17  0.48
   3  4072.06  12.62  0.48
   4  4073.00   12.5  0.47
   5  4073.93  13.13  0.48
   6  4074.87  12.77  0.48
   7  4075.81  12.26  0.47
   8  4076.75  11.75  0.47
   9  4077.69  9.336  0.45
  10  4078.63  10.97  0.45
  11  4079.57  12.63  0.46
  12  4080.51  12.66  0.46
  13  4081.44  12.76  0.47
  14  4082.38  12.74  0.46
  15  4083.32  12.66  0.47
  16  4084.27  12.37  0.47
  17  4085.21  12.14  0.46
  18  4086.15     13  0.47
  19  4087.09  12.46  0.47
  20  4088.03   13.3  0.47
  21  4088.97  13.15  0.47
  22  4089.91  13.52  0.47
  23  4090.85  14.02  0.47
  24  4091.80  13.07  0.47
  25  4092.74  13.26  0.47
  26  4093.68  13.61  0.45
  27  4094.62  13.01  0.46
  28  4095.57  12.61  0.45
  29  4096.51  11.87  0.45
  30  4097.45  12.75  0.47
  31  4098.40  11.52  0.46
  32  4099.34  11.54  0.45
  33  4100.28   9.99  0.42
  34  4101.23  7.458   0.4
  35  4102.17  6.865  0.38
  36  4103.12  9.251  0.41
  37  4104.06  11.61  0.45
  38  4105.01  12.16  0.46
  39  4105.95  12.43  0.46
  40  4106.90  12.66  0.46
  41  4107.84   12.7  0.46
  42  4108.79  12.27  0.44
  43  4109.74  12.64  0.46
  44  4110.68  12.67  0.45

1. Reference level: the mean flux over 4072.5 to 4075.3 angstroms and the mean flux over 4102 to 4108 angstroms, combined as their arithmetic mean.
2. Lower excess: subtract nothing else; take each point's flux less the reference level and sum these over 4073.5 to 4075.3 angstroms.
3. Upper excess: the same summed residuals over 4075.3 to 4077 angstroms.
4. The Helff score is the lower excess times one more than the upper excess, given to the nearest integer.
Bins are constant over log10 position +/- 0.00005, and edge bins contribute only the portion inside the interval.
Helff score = 2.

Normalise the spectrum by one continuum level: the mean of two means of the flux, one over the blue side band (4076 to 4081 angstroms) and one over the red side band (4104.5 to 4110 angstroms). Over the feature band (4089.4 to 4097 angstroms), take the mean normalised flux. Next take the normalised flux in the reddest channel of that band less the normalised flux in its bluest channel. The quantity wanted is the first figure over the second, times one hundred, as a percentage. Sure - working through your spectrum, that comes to -795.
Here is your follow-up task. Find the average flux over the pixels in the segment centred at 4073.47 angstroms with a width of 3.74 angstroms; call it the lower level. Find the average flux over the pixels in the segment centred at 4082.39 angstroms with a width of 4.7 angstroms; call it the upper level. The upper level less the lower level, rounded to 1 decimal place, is -0.1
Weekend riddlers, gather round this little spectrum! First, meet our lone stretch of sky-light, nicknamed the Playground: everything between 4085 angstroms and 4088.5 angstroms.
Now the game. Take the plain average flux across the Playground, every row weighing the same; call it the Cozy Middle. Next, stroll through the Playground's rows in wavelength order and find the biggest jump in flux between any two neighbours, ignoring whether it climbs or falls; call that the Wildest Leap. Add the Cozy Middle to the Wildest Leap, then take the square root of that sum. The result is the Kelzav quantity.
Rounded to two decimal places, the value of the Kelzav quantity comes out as 3.69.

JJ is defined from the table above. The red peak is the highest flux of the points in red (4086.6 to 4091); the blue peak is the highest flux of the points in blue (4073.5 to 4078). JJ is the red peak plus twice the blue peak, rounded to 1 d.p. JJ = 40.3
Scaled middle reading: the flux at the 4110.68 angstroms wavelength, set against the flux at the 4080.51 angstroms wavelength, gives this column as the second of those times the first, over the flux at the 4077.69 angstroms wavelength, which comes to 17.2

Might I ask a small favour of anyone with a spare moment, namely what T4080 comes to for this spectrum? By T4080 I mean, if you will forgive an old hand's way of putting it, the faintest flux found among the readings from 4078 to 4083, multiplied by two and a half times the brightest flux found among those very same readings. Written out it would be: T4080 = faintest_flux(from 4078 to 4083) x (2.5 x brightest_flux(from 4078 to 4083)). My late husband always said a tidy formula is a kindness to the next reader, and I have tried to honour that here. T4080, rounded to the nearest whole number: 350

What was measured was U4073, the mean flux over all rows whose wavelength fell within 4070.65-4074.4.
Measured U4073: 12.6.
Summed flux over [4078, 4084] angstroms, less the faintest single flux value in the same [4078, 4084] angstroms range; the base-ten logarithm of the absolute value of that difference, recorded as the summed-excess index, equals 1.80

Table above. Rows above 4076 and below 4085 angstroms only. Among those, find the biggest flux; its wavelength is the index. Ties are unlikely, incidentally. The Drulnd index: 4081.44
